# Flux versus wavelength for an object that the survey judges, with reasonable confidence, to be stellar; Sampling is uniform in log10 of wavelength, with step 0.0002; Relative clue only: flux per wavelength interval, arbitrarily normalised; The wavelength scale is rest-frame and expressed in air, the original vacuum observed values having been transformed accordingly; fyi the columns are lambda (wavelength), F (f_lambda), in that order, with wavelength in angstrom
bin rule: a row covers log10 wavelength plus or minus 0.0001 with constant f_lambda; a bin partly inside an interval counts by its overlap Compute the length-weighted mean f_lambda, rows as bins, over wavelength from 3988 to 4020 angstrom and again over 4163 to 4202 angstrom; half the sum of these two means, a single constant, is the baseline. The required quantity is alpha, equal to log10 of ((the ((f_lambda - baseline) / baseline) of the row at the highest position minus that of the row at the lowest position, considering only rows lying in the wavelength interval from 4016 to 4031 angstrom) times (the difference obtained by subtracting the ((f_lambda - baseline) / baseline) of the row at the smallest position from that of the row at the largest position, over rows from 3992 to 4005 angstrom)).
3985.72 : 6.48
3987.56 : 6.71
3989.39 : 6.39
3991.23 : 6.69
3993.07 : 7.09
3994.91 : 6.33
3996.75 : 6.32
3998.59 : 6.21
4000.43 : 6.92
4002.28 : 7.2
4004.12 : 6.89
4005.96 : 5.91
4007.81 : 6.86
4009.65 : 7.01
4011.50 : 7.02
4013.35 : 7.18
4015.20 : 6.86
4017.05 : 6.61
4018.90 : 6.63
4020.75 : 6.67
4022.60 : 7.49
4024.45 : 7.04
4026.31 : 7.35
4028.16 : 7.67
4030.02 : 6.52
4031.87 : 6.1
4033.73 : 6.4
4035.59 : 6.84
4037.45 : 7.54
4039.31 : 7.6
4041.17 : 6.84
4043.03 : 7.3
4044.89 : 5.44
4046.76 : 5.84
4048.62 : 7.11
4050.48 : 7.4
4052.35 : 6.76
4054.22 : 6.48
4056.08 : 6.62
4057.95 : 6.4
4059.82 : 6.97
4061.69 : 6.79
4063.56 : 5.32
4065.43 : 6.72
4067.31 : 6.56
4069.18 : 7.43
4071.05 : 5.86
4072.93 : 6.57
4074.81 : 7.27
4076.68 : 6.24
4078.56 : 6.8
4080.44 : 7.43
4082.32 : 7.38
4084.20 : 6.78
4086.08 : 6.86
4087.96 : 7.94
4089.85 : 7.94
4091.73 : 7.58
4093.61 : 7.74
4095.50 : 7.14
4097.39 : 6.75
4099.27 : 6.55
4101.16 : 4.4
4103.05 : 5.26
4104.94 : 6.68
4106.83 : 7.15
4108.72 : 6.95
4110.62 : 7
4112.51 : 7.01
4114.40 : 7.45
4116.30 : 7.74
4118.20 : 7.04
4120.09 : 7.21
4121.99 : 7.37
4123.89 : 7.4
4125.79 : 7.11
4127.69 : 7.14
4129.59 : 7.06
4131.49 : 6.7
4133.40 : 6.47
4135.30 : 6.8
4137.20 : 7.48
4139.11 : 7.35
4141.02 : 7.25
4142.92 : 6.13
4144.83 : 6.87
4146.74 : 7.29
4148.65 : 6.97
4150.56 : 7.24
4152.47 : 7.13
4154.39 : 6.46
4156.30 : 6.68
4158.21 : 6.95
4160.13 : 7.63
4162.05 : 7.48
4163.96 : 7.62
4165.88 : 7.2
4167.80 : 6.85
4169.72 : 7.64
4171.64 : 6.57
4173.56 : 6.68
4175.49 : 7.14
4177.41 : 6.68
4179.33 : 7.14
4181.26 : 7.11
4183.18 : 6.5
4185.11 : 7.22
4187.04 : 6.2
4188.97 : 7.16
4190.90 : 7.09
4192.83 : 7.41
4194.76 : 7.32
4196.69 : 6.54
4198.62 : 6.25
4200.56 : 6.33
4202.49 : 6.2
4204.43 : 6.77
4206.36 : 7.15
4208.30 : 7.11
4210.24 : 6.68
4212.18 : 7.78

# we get -3.41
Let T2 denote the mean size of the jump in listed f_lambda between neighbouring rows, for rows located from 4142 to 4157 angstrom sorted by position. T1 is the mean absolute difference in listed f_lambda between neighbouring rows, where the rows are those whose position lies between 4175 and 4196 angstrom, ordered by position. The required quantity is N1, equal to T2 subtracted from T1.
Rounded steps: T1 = 0.47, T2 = 0.39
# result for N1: 0.1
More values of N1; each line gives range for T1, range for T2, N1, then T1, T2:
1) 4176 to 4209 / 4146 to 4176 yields 0.0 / 0.41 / 0.40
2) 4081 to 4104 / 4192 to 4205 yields 0.3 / 0.59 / 0.32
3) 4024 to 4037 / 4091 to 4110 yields -0.2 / 0.49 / 0.72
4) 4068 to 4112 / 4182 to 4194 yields 0.0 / 0.63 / 0.62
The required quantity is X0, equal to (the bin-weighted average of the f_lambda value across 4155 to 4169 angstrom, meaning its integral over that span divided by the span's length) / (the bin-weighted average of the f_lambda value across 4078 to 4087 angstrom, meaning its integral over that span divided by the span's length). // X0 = 1.02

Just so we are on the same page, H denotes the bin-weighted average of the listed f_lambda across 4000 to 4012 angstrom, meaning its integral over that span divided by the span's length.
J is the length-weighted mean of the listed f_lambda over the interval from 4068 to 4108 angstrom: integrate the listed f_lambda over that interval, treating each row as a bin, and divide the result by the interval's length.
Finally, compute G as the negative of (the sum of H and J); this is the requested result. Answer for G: -13.7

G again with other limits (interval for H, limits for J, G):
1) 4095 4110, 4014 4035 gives -13.2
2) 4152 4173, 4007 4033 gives -14.0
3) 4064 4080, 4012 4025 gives -13.6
